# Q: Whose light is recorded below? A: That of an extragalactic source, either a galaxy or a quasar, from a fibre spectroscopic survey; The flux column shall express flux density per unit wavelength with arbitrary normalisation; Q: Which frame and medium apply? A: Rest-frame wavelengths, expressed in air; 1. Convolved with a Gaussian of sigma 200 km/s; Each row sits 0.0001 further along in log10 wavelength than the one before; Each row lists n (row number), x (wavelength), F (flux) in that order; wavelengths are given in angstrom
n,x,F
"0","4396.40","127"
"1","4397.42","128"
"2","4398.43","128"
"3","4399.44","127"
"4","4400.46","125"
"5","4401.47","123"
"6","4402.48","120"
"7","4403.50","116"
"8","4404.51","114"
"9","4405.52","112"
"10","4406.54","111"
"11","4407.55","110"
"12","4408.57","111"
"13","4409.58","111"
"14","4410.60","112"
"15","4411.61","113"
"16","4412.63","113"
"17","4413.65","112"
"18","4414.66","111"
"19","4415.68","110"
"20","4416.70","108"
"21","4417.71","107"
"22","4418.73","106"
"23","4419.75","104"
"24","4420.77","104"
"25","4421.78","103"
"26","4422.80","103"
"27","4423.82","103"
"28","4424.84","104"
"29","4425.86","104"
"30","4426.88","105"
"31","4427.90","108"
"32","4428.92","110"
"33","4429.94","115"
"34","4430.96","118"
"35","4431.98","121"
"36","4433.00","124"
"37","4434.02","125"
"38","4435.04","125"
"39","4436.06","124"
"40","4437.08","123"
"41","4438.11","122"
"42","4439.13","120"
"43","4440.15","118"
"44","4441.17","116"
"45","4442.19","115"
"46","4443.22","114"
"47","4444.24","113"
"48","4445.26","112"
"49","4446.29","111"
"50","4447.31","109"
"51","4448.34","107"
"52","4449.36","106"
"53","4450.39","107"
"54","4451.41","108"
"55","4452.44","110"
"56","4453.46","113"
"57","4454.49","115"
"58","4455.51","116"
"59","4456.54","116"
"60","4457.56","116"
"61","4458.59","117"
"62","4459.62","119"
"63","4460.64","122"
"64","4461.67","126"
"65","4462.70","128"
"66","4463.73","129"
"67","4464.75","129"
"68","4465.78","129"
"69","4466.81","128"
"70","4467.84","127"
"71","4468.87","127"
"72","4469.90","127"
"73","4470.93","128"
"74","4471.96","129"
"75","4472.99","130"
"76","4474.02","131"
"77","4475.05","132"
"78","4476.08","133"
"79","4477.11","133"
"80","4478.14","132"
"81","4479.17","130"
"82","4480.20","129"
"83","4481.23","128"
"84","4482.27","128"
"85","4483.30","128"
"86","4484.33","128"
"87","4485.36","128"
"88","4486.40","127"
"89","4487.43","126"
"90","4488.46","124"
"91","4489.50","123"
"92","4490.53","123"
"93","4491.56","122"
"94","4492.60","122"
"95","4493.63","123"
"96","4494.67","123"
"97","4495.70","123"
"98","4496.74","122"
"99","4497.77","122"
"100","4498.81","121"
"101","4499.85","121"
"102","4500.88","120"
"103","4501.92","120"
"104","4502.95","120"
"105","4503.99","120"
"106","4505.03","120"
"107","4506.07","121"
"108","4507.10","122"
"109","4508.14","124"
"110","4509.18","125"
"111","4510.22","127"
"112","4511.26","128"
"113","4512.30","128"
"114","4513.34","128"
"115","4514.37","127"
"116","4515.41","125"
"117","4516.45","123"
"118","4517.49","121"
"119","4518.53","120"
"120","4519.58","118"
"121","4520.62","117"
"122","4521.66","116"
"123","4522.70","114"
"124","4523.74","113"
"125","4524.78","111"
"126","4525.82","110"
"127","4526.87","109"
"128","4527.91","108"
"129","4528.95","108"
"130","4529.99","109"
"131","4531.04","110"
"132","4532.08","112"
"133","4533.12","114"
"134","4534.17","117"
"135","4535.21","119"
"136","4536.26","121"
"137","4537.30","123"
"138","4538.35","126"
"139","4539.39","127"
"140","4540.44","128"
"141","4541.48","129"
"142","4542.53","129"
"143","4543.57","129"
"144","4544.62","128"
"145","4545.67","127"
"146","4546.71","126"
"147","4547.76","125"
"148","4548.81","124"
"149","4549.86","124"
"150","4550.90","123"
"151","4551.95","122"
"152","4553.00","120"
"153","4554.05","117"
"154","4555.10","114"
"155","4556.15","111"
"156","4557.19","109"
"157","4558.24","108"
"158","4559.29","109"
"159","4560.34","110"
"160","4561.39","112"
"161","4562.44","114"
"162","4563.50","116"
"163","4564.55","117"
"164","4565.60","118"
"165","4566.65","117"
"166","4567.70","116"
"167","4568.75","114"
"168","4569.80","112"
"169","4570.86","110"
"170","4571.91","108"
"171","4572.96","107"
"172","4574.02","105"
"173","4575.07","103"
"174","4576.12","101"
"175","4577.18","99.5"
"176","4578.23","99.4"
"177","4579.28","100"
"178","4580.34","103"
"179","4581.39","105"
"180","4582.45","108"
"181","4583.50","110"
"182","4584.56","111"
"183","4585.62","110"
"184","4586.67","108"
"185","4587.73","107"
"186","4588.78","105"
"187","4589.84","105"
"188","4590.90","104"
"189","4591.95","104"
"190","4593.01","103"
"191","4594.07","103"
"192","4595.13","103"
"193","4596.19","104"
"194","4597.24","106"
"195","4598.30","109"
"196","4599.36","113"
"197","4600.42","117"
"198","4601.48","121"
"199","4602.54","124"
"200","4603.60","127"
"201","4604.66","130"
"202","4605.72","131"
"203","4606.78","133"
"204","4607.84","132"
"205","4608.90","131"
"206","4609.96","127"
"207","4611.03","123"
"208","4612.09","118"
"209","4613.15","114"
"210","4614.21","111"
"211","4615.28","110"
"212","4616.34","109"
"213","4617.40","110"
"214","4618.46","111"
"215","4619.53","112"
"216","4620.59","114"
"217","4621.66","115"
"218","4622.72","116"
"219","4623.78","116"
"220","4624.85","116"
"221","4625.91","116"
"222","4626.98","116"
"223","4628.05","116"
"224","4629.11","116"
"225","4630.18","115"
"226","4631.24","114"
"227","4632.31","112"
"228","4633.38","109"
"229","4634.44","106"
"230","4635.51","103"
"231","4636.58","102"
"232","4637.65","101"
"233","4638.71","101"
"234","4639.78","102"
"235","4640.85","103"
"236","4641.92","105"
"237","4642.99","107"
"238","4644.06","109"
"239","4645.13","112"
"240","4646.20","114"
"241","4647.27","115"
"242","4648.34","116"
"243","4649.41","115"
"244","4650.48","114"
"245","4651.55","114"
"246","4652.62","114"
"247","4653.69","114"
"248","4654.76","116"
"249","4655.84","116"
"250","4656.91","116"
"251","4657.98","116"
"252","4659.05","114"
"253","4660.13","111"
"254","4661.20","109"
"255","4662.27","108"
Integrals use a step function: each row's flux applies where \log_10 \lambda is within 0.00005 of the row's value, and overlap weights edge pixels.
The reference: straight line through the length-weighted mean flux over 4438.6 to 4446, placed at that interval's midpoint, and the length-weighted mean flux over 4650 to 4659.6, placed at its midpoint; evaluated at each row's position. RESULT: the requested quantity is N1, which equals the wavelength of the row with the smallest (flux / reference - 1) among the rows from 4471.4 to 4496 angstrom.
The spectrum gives 4491.56 angstrom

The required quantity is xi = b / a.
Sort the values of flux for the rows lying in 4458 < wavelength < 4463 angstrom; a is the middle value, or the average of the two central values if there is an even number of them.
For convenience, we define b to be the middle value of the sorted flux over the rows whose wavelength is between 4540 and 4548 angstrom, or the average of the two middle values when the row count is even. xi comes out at 1.05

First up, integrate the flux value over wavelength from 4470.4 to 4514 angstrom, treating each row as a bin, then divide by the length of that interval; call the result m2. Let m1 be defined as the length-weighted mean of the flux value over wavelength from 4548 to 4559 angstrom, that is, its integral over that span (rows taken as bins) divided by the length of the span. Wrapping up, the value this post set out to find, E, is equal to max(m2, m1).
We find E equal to 126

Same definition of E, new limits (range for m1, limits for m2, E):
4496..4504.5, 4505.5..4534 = 121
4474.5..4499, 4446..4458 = 126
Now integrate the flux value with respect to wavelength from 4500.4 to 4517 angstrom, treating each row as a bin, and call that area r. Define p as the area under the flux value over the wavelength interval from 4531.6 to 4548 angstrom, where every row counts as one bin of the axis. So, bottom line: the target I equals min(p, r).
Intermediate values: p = 2030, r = 2053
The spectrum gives 2030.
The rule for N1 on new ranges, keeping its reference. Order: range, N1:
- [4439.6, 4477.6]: 4449.36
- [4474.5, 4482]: 4481.23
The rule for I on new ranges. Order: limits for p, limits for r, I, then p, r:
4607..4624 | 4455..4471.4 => 1991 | 1991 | 2033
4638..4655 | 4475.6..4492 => 1879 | 1879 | 2094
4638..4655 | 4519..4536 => 1879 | 1879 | 1919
